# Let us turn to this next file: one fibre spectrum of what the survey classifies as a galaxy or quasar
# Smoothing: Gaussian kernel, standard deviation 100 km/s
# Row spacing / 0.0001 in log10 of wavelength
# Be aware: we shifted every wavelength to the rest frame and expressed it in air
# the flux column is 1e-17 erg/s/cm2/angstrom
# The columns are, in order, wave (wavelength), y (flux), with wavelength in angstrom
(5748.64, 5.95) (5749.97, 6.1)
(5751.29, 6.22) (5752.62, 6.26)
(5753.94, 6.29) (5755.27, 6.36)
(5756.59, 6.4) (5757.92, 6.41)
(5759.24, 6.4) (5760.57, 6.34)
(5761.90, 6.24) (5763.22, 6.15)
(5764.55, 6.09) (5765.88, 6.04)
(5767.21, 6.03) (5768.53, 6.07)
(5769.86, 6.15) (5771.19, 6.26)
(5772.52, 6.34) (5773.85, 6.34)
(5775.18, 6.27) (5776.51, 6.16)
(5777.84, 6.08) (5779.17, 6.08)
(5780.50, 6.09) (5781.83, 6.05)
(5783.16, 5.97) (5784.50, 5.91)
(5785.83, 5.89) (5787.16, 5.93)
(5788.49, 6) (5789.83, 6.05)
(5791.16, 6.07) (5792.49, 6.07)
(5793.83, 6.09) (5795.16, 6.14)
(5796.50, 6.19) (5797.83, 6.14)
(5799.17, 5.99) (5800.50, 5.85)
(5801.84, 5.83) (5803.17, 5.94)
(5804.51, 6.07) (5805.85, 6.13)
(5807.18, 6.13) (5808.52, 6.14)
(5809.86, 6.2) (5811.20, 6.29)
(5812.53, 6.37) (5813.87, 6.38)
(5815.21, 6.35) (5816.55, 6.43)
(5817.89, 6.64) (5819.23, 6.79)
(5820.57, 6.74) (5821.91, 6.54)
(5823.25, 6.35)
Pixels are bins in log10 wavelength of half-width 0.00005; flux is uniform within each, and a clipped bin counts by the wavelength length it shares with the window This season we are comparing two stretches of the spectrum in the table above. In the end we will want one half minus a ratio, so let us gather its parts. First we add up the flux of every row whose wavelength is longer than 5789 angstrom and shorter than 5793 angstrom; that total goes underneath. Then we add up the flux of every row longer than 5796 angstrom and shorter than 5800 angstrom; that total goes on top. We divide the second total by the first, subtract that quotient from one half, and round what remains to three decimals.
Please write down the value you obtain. -0.507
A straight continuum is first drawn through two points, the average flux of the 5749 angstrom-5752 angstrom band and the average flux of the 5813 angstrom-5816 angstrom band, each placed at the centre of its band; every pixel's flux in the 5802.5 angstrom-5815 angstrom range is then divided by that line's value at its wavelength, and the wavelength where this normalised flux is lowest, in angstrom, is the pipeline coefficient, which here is 5803.17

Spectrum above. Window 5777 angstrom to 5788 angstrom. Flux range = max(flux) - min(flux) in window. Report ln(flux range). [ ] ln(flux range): -1.6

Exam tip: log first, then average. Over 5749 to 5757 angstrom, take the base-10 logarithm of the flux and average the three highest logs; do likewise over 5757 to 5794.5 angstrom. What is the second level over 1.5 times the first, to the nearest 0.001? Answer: 0.669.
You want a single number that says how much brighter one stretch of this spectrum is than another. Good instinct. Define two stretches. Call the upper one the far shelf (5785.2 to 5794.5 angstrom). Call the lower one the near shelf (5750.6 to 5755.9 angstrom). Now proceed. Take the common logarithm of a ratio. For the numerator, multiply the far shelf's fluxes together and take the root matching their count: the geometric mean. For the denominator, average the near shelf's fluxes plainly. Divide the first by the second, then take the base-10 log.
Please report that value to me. -0.019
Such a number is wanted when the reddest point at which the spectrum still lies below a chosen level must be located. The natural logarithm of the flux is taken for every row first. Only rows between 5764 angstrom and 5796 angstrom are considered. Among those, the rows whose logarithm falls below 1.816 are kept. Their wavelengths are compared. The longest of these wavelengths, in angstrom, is 5795.16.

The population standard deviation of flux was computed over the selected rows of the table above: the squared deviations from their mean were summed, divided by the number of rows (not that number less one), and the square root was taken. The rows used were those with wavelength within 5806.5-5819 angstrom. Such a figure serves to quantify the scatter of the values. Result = 0.151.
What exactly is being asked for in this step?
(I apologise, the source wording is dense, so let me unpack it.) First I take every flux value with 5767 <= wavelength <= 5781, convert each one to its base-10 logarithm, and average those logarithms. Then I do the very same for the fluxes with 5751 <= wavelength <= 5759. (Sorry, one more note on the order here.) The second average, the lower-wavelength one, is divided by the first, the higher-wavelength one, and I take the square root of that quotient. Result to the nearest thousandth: 1.007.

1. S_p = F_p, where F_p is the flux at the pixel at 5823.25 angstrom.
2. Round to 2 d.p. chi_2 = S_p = 6.35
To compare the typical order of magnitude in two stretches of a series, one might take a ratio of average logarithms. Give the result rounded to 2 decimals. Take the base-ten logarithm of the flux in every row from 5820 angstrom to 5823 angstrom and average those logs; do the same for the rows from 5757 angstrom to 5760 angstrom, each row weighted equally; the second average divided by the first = 0.98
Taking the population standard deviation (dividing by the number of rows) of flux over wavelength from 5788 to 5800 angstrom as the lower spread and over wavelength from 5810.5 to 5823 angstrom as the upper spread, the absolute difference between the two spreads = 0.11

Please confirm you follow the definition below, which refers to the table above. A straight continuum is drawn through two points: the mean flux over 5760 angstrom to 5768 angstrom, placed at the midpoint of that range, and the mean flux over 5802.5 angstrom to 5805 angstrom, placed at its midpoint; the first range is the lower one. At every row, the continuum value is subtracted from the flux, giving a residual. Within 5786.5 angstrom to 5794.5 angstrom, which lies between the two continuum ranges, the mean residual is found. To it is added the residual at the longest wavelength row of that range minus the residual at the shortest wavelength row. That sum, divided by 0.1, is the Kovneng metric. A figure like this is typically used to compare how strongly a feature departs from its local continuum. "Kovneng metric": 2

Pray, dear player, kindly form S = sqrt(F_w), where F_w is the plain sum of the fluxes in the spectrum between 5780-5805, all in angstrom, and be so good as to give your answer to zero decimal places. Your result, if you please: 11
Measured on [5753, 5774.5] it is 10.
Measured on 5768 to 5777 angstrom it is 7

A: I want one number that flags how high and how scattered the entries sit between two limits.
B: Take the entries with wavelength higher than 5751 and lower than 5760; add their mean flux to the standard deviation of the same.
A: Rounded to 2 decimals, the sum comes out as 6.41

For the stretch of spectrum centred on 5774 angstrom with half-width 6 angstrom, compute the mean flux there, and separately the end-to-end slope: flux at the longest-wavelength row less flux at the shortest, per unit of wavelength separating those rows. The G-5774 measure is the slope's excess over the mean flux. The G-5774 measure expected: -6.19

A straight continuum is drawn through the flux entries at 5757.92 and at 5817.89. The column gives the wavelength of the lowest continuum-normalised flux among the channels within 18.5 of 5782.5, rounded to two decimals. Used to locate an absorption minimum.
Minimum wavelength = 5800.50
